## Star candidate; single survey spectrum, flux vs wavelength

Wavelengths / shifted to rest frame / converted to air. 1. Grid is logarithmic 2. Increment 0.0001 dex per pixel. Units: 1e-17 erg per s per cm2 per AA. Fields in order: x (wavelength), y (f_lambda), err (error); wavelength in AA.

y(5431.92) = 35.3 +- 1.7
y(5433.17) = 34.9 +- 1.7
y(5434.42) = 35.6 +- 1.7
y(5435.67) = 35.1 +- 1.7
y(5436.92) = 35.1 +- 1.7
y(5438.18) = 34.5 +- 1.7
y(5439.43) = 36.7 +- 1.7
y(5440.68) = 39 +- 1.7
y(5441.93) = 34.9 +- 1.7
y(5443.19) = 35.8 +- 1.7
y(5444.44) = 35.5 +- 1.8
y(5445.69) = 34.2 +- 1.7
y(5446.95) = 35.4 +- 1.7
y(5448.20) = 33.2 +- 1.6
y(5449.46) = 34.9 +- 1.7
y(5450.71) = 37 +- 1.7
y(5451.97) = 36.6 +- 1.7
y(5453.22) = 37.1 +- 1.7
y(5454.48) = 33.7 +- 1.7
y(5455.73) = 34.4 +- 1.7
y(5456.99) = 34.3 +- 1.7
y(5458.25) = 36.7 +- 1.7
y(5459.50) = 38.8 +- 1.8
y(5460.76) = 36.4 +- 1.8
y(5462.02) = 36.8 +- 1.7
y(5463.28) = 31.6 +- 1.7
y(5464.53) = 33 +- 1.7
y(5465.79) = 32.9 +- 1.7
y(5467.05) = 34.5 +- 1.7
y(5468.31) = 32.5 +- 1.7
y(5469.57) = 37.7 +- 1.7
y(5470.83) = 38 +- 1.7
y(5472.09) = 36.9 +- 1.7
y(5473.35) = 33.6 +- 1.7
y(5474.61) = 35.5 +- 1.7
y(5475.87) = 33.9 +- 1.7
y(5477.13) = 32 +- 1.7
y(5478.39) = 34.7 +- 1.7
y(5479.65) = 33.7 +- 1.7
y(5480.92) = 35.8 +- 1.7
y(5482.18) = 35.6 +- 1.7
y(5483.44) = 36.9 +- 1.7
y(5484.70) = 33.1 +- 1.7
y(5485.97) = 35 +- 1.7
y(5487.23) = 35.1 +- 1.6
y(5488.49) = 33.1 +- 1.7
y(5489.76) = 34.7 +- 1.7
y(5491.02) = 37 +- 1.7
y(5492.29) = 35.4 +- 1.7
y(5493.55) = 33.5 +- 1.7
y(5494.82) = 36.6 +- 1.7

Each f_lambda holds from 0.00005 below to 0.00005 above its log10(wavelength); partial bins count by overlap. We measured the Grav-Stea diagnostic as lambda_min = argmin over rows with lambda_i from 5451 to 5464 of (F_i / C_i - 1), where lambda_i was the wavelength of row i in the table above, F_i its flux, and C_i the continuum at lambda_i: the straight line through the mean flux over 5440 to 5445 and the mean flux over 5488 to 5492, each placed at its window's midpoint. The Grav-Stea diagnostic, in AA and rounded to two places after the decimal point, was 5463.28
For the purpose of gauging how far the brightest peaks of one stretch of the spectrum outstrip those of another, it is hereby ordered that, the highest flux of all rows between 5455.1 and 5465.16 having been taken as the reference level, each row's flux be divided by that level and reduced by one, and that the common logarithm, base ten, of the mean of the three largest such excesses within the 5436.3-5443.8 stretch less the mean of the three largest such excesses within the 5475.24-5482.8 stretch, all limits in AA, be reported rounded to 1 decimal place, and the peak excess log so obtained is -1.3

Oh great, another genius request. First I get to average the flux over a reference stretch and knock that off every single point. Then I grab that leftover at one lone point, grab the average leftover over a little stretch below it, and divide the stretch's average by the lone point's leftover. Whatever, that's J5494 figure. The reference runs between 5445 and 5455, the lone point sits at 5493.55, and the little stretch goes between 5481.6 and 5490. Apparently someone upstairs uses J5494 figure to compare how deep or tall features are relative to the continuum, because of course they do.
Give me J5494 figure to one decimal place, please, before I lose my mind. 0.3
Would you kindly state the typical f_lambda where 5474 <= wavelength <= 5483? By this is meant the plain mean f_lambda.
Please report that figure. 34.5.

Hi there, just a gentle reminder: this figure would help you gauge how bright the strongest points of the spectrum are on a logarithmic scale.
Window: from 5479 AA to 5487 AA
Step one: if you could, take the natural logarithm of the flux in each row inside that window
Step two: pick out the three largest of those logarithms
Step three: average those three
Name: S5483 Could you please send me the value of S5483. 3.586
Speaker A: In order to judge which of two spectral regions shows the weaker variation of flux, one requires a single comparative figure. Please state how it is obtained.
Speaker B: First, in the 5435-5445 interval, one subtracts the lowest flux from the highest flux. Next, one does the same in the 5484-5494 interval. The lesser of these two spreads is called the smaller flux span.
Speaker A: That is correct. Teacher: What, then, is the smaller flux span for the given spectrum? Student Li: 3.90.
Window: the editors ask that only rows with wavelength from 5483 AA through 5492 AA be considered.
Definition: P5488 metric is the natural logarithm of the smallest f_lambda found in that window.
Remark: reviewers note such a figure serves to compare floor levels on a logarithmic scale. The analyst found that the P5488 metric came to 3.50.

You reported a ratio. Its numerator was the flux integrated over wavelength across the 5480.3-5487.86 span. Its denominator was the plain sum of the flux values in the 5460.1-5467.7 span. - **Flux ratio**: 1.30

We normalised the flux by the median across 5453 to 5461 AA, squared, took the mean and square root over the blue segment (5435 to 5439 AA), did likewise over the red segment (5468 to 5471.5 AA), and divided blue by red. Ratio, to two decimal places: 0.97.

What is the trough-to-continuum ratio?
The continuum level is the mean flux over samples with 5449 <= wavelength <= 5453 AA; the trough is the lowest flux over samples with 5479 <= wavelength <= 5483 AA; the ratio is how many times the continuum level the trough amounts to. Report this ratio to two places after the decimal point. 0.93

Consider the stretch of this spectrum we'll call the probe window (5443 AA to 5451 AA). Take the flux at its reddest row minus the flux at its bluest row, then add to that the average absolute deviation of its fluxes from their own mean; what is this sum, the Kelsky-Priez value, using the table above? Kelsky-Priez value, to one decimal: 2.1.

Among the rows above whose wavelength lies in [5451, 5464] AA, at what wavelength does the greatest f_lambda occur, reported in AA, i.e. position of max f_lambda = 5459.50 AA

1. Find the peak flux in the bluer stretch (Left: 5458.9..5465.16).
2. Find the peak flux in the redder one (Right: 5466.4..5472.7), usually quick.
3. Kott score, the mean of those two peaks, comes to 38.4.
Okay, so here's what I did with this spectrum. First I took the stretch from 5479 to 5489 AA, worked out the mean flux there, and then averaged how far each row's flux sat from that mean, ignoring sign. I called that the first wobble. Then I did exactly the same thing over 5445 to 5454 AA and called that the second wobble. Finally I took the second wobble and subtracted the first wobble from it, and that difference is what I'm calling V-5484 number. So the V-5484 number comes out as 0.10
